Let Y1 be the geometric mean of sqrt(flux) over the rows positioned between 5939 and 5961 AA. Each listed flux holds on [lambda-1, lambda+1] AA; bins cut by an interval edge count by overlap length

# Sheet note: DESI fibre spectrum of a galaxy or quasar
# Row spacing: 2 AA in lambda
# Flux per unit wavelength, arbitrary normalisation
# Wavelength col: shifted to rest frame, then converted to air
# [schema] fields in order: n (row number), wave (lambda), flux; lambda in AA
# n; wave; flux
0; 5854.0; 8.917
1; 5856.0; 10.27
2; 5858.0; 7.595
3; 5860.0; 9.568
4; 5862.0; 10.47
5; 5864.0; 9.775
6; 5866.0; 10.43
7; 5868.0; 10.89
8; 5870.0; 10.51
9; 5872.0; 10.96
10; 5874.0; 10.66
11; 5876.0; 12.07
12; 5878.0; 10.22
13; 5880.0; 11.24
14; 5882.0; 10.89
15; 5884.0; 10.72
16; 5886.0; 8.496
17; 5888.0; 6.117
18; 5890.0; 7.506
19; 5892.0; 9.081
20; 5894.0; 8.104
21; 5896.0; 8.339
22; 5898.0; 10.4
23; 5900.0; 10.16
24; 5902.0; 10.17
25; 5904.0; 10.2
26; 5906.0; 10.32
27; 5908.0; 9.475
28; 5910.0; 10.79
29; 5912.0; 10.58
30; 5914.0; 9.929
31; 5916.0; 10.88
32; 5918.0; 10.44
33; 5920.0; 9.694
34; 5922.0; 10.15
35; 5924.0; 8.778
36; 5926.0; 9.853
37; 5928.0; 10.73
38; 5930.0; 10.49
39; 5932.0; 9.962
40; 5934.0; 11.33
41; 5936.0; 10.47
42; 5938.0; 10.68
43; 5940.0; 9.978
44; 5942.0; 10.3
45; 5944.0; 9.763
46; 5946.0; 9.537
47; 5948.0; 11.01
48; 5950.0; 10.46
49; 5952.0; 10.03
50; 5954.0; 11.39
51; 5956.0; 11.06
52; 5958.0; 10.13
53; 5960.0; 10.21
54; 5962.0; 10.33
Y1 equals 3.22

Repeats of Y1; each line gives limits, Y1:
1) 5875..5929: 3.12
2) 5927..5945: 3.23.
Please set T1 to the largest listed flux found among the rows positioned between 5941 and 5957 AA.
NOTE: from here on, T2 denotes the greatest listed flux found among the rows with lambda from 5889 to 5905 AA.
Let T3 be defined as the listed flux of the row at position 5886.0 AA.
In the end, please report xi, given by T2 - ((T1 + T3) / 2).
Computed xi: 0.46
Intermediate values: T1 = 11.39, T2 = 10.4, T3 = 8.496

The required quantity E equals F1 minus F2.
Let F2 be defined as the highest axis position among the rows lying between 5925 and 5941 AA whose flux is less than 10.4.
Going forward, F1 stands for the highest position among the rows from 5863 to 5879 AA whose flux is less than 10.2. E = -76 AA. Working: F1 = 5864.0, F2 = 5940.0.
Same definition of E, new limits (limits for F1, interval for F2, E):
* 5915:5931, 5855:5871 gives 62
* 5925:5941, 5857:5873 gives 76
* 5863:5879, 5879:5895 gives -30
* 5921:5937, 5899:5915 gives 18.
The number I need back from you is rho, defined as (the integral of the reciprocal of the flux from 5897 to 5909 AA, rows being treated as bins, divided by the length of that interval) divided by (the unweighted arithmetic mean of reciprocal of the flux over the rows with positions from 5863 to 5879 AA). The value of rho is 1.05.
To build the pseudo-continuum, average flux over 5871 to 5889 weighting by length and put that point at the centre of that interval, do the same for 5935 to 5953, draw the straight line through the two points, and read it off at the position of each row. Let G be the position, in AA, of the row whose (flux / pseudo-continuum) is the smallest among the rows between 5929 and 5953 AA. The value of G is 5946.0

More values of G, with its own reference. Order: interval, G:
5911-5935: 5924.0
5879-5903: 5888.0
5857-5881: 5858.0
